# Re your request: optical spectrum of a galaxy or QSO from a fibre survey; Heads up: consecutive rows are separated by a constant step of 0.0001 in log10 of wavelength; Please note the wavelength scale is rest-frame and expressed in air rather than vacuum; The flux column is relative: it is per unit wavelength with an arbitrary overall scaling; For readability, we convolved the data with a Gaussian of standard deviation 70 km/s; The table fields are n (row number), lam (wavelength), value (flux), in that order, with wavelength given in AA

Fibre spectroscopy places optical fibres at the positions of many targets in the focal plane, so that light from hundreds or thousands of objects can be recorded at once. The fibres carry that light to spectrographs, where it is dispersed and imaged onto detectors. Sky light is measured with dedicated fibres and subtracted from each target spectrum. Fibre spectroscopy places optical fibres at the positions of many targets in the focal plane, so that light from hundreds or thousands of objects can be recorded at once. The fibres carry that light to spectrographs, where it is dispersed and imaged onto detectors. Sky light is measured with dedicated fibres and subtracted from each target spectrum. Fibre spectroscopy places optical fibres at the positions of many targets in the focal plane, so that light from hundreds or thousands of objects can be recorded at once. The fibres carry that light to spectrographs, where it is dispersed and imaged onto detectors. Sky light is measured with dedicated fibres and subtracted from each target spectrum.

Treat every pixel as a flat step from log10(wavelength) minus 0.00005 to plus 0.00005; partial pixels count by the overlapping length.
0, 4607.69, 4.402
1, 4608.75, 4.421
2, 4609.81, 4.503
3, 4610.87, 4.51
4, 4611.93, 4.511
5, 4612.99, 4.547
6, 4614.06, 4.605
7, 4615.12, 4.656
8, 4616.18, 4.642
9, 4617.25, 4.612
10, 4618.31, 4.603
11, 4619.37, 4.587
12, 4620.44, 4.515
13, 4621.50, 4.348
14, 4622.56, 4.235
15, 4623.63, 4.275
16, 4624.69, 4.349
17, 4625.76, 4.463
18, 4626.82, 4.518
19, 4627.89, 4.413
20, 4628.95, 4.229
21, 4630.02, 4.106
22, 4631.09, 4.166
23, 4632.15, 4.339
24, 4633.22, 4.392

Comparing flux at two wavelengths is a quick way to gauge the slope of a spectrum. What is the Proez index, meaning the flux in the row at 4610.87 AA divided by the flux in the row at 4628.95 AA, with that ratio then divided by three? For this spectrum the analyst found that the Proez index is 0.355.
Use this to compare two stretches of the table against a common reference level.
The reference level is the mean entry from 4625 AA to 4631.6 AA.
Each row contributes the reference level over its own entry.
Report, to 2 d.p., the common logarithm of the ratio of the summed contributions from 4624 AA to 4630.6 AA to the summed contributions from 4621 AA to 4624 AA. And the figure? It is 0.30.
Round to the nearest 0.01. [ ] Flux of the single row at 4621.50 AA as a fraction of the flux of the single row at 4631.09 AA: 1.04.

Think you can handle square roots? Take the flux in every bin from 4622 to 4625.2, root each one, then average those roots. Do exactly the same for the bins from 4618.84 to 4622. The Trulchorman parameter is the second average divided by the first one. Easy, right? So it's 1.02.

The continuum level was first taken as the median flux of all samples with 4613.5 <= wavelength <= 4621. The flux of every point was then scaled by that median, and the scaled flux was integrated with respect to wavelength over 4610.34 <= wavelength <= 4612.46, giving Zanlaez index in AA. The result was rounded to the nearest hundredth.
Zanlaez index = 2.08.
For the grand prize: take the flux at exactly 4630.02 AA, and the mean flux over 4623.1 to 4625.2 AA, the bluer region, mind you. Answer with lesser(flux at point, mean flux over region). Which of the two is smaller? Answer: 4.11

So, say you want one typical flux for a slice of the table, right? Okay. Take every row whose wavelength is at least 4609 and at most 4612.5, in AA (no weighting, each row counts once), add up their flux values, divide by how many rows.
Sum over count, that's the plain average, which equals 4.51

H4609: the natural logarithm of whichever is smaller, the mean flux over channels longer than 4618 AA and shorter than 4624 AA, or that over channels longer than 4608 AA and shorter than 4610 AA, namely 1.49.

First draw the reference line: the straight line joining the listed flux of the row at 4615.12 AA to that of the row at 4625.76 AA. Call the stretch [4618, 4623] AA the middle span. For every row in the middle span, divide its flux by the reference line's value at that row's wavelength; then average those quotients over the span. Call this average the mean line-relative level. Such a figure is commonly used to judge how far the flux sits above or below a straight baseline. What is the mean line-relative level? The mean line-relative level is 0.98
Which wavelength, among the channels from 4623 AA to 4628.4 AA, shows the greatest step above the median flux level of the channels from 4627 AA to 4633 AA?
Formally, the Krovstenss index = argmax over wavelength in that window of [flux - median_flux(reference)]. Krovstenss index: 4626.82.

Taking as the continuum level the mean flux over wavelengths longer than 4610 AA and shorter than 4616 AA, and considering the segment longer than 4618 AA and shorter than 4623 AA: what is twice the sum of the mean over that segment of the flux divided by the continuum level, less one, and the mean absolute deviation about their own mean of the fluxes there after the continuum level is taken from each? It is 0.22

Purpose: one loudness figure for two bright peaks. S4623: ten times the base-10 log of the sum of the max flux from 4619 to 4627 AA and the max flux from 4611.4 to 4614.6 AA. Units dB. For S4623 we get 9.634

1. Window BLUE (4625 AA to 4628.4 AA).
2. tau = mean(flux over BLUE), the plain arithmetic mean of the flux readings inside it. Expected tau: 4.5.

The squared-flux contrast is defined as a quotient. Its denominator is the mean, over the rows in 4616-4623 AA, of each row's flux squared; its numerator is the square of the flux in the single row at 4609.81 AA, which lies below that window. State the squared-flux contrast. 1.00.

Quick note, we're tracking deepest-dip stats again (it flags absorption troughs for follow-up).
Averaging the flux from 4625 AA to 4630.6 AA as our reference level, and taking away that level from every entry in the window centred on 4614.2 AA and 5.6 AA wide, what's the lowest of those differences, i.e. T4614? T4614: 0.17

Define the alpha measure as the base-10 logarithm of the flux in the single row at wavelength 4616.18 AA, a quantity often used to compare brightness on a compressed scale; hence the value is 0.667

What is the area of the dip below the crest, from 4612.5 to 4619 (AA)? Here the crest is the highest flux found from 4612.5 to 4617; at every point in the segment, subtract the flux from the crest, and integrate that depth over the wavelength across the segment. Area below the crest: 0.29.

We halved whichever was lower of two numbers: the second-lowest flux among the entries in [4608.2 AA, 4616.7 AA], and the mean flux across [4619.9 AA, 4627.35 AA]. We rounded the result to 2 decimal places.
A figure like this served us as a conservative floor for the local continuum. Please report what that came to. 2.19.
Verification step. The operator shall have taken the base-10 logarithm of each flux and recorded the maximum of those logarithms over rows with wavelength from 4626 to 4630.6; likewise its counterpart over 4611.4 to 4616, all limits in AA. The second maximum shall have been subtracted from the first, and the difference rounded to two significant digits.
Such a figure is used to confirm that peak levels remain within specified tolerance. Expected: -0.013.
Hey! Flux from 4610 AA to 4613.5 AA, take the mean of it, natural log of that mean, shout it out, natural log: 1.51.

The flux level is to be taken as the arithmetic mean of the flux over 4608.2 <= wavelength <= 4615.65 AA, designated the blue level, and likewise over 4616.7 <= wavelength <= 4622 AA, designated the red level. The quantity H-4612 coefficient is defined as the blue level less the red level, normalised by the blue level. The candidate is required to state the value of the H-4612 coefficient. 0.001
